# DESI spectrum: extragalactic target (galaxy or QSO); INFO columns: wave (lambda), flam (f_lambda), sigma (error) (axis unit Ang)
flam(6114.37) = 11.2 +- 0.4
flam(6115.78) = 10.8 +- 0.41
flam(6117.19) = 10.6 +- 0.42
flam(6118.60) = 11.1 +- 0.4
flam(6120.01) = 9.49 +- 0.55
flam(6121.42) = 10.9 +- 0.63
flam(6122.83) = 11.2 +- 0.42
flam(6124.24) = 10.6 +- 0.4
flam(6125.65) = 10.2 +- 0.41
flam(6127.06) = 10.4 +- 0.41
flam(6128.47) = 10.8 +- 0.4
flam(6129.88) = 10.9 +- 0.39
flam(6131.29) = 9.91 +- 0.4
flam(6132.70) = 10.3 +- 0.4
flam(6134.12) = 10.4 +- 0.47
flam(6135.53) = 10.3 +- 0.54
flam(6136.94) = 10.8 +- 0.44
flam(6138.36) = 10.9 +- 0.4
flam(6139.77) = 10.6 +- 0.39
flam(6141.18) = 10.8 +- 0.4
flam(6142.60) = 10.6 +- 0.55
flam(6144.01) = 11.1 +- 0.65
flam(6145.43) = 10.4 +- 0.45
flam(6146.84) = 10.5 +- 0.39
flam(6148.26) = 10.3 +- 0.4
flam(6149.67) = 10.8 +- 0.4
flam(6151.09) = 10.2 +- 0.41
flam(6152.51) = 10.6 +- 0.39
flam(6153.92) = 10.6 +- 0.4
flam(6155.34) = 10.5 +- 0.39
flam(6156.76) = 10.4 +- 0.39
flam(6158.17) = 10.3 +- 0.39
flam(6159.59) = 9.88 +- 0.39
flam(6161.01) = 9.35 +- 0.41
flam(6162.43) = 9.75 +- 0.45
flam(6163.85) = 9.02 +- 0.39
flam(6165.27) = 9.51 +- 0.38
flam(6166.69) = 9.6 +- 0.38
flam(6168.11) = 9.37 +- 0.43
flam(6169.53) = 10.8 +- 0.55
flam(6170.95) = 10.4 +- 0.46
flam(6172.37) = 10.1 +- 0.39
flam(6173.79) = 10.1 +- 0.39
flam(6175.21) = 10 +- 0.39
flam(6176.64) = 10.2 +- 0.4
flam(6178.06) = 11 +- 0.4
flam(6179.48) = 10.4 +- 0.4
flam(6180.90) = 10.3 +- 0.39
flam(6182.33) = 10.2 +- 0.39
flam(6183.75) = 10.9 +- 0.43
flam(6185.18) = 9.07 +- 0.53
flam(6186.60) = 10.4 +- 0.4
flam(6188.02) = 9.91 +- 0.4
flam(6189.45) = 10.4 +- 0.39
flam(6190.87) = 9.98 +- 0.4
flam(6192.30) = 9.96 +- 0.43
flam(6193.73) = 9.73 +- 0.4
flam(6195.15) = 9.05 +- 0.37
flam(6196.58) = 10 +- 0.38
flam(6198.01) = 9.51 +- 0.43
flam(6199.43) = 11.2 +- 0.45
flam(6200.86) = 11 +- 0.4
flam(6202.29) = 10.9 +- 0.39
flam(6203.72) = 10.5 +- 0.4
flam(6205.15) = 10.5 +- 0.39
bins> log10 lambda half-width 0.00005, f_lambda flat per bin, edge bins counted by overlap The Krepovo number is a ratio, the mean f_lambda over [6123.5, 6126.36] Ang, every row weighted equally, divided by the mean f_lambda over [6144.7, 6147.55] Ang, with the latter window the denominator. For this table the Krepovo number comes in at 1.00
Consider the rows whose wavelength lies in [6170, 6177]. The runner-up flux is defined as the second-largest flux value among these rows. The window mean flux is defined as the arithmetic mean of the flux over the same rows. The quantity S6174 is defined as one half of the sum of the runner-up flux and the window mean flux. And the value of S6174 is 10.2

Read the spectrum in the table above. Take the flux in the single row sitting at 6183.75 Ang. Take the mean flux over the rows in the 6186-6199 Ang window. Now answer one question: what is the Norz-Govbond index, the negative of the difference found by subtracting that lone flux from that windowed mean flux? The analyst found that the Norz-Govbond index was 1.0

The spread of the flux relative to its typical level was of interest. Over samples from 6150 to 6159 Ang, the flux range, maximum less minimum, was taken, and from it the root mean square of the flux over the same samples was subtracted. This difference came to -10.0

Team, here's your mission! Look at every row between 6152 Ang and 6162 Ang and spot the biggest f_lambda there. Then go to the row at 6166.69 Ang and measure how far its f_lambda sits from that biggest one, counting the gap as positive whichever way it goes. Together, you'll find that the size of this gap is 1.0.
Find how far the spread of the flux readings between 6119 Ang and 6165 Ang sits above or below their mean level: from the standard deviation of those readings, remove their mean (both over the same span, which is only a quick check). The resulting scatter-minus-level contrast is -9.9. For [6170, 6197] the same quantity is -9.6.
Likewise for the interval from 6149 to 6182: -9.6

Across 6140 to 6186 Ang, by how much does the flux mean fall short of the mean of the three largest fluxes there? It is 0.78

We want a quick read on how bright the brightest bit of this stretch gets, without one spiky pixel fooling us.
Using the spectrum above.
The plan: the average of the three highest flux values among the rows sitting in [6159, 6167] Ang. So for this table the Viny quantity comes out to 9.7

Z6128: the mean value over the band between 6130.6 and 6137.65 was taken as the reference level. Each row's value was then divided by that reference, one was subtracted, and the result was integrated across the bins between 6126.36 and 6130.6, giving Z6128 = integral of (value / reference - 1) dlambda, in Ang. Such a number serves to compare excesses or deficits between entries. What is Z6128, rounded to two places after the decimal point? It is 0.15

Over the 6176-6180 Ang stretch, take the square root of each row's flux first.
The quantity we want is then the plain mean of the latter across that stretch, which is 3.25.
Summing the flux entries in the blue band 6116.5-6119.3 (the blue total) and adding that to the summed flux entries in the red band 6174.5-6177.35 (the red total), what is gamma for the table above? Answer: 41.9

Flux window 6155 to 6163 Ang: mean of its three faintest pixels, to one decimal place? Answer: 9.7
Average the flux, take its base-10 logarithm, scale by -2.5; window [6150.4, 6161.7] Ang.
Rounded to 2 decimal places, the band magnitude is -2.52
